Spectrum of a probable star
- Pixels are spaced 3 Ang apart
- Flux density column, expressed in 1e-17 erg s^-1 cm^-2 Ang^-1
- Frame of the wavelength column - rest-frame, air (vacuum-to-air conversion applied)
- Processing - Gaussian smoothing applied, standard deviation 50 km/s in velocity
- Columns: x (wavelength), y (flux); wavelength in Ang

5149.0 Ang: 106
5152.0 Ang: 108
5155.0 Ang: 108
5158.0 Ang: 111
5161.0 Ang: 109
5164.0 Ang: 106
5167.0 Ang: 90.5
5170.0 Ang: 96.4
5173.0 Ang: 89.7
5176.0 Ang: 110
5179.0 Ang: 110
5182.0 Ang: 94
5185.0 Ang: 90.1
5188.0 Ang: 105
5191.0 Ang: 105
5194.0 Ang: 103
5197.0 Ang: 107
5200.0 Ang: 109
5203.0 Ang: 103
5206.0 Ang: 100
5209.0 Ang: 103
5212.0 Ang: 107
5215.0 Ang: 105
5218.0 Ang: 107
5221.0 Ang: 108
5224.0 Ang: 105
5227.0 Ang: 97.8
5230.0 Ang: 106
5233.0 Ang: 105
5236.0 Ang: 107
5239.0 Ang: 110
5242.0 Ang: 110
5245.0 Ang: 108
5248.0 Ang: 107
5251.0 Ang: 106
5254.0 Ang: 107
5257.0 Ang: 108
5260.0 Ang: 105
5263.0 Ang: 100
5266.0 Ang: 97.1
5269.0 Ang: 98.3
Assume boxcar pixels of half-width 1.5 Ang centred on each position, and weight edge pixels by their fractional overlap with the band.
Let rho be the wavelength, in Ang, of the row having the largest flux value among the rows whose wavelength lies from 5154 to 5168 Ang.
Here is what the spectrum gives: 5158.0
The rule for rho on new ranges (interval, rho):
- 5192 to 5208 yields 5200.0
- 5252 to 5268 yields 5257.0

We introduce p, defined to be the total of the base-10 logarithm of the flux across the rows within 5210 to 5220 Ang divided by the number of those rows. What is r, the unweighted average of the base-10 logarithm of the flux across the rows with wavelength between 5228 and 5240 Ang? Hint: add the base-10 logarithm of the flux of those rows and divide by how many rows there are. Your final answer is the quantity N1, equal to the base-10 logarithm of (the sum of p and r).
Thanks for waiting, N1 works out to 0.608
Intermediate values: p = 2.03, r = 2.03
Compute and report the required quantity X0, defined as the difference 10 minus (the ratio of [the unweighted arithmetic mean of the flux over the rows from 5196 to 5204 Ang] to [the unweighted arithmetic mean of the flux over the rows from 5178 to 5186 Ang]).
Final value 8.92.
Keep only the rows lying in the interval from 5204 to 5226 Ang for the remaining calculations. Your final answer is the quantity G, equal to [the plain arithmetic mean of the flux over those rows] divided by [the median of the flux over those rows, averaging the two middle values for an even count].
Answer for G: 1.00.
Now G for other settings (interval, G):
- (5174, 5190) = 0.97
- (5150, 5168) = 0.98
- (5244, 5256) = 1.00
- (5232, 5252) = 1.01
